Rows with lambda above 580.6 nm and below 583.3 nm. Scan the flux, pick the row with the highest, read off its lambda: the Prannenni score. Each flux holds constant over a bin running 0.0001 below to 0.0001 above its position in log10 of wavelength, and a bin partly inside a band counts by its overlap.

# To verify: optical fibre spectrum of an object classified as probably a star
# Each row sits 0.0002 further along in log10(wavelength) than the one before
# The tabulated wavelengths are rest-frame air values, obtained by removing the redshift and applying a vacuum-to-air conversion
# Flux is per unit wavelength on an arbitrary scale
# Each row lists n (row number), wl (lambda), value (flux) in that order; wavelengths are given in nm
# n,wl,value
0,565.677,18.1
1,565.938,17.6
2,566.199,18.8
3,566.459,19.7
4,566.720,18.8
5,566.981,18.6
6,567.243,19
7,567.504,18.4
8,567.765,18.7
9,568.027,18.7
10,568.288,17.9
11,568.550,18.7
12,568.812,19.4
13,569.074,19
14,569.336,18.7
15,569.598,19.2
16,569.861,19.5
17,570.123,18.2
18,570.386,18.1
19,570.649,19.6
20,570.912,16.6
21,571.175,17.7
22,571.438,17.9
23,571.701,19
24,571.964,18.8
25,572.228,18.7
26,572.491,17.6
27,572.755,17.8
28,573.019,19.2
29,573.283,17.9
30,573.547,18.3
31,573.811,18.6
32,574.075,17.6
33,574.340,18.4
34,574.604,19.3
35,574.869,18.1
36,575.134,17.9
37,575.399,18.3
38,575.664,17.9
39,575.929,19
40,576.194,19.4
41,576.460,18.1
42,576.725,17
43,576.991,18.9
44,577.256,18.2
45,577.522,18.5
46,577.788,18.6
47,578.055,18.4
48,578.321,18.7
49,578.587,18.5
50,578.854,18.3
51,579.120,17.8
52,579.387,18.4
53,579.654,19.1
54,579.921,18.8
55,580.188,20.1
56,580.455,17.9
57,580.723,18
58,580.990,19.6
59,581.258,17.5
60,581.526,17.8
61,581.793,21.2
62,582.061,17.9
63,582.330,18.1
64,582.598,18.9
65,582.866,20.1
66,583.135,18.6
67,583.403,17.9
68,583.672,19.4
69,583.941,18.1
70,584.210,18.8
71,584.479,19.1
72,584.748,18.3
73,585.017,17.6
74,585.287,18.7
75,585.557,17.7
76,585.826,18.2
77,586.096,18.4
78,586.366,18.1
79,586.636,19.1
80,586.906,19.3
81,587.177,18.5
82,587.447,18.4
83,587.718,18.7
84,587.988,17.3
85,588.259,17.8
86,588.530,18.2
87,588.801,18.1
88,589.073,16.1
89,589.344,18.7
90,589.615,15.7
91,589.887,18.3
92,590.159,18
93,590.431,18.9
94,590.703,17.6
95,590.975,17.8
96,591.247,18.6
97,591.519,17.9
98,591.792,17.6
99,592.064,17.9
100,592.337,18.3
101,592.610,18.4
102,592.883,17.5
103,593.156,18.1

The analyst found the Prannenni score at 581.793 nm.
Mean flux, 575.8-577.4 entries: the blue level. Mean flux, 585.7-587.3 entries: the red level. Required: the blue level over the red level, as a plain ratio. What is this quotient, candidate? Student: 0.99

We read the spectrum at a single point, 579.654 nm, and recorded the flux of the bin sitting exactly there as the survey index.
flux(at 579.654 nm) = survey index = 19.1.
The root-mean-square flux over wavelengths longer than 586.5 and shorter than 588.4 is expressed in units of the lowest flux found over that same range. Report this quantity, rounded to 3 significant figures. 1.07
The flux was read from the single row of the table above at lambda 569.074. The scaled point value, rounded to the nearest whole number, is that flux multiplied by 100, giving 1900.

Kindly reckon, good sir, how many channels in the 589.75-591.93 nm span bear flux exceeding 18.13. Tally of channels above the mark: 3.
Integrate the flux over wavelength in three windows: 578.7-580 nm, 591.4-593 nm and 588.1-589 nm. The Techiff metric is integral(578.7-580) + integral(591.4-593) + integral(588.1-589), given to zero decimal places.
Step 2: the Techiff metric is 69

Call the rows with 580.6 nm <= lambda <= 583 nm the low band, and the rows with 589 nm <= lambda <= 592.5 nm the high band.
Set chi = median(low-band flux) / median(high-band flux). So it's 1.011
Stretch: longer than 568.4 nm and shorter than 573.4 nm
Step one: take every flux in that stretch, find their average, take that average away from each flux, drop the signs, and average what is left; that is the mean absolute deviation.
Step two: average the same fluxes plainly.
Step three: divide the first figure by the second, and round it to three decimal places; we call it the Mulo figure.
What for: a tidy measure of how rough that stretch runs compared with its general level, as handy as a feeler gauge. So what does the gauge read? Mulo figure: 0.036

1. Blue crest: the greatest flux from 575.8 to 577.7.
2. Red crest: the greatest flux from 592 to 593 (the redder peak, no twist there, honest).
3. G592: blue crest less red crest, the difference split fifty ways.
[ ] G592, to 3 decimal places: 0.020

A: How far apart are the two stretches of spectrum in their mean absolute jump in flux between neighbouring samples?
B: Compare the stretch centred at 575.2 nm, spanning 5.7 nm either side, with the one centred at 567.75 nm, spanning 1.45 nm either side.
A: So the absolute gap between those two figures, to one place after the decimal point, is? 0.3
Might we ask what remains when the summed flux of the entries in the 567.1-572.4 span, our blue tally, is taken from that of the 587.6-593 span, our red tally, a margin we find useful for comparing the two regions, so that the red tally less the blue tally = -14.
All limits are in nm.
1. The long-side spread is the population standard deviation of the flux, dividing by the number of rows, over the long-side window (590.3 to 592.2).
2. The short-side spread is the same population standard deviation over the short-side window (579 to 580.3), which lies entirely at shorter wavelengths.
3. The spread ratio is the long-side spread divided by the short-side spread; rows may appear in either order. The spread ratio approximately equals 0.6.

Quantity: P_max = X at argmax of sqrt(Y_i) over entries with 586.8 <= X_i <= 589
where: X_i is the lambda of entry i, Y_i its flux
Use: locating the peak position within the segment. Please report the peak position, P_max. 586.906 nm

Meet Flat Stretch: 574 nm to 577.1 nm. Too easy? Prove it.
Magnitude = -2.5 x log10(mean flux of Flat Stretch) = -3.16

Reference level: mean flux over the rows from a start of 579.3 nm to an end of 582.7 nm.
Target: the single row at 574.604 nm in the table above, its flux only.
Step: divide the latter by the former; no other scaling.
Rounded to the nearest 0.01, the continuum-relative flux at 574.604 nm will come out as 1.03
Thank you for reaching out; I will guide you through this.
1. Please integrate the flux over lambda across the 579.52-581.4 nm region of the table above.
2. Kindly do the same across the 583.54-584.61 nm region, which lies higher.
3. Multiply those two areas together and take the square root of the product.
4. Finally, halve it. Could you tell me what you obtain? 13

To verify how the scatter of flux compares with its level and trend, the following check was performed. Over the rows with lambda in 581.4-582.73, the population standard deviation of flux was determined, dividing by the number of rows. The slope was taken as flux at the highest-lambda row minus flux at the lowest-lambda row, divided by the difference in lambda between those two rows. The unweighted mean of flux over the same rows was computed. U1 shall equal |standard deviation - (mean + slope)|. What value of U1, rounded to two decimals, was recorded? 18.54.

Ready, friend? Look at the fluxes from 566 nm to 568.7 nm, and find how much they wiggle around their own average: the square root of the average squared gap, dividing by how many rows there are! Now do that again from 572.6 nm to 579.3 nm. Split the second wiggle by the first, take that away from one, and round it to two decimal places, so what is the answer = -0.28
